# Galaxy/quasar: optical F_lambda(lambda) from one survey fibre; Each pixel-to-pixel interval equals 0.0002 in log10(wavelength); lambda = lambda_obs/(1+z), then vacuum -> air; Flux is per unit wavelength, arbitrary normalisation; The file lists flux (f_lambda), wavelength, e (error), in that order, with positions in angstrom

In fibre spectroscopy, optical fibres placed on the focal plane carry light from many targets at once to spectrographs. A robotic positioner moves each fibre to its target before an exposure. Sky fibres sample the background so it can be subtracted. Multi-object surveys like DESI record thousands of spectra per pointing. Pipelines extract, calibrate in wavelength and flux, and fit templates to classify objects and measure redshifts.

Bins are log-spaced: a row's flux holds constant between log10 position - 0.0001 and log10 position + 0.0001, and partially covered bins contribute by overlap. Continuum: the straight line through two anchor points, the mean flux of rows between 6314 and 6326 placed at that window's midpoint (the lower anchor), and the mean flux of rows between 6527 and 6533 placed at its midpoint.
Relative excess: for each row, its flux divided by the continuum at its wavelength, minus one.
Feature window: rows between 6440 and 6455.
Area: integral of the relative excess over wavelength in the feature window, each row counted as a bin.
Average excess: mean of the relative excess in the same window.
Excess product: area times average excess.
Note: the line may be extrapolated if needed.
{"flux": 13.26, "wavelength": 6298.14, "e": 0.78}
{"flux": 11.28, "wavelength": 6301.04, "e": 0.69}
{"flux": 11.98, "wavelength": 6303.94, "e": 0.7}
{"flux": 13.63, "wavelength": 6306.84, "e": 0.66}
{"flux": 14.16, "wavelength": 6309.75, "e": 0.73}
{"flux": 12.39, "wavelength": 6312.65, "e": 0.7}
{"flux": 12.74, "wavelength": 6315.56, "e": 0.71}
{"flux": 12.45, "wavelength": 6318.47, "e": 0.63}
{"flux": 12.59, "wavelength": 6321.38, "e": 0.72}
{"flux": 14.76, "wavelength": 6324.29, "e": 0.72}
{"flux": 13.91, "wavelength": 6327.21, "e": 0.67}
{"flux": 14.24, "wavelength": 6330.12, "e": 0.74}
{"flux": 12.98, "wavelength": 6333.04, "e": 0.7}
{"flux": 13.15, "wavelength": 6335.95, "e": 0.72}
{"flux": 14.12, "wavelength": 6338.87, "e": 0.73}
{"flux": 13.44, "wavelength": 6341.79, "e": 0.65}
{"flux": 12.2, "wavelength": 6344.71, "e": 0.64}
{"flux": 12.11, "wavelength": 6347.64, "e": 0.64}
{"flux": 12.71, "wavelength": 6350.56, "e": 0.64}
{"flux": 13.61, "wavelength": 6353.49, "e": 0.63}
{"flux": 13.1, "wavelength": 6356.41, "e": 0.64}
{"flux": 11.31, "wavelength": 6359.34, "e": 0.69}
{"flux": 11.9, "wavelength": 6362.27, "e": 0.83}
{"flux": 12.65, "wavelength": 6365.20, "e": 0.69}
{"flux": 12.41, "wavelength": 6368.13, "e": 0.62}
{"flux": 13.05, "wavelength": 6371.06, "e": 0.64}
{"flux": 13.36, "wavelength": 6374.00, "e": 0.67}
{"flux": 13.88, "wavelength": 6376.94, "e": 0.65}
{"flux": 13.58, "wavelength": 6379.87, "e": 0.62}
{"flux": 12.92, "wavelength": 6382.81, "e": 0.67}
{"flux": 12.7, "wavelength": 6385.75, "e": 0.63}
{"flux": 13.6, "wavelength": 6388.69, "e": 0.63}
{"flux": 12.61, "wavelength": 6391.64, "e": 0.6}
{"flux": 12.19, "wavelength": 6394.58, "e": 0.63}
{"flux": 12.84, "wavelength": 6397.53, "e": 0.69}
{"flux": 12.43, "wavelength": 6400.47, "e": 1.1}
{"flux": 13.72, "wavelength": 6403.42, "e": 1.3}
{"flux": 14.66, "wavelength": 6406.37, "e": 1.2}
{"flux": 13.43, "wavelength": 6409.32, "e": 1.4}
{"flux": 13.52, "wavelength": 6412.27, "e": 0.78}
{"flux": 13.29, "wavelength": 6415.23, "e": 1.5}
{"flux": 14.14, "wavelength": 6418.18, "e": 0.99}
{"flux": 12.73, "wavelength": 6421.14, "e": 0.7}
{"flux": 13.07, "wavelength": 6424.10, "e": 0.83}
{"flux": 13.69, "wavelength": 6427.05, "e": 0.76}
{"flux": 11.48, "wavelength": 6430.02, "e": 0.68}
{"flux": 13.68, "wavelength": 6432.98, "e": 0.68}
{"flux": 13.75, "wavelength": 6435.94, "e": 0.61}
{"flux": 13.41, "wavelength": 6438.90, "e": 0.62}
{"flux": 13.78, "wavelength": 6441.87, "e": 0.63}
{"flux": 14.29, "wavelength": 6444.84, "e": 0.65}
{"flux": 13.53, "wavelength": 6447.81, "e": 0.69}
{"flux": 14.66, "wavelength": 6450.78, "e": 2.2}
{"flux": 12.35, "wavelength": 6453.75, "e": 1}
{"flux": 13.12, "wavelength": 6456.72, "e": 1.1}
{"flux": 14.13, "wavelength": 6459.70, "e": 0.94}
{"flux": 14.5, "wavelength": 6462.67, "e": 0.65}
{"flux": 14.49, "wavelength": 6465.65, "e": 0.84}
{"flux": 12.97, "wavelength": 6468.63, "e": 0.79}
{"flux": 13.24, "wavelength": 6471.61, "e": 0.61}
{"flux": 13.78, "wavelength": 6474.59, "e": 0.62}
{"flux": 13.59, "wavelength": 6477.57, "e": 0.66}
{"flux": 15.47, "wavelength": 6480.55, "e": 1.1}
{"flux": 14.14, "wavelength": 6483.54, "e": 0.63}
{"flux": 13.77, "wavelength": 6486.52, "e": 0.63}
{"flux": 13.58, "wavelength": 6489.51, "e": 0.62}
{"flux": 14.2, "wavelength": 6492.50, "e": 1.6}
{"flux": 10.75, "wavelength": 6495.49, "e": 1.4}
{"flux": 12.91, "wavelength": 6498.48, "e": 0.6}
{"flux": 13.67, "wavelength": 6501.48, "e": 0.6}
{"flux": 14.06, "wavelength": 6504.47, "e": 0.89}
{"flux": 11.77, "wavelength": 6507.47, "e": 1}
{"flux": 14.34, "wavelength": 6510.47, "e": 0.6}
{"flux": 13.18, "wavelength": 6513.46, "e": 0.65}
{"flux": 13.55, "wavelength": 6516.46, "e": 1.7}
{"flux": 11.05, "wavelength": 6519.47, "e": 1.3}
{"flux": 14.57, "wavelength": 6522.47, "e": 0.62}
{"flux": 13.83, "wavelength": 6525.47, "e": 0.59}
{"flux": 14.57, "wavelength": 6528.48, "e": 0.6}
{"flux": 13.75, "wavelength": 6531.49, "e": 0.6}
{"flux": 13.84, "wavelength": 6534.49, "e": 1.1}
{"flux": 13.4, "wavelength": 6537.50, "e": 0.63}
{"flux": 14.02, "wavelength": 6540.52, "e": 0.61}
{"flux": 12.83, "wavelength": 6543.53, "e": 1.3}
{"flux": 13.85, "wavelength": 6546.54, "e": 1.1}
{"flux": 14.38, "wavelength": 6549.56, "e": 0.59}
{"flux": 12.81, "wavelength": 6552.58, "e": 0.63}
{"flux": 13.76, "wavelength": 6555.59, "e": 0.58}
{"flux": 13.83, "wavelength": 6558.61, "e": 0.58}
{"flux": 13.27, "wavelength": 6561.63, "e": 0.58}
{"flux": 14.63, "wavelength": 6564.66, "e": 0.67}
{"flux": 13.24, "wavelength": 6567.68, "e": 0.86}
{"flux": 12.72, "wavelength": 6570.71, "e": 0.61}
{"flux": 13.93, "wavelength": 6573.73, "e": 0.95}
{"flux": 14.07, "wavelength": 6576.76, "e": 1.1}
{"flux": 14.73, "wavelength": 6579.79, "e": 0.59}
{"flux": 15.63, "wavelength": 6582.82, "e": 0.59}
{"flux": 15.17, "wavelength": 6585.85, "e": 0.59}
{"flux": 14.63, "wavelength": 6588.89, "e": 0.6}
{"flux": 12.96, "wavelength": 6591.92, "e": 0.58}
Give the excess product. 0.000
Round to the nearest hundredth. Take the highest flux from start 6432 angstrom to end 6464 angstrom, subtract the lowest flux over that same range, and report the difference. 2.31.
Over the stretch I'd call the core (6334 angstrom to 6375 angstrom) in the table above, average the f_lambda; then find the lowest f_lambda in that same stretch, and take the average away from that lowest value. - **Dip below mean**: -1.5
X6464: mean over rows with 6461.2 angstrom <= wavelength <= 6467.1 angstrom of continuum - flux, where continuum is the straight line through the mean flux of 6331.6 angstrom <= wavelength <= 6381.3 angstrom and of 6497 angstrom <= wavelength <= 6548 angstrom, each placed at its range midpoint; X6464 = -1.2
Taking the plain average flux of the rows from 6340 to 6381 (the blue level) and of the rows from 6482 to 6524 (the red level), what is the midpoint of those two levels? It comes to 13.0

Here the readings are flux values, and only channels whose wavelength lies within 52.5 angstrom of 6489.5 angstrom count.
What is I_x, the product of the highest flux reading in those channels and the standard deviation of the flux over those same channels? 14.7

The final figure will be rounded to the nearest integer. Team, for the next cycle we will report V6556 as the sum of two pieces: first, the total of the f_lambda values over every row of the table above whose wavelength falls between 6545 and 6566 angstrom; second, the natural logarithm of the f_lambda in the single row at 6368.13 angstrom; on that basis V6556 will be 99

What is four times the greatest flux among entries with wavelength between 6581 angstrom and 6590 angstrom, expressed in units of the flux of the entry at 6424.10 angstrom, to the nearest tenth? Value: 4.8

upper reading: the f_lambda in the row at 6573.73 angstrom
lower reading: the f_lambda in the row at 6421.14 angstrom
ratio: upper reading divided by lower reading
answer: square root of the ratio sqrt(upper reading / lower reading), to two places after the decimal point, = 1.05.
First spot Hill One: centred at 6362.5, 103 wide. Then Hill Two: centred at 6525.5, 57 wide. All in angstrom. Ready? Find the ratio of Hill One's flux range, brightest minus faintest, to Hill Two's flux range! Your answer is 1.0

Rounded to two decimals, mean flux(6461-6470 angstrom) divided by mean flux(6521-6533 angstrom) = 0.99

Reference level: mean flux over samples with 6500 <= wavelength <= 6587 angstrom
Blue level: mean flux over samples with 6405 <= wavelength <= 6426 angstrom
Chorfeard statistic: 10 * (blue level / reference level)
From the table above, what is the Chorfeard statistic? 9.86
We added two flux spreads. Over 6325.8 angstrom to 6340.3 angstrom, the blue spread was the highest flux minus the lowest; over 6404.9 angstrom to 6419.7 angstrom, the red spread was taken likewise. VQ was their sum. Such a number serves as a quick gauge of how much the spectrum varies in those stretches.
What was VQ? 2.6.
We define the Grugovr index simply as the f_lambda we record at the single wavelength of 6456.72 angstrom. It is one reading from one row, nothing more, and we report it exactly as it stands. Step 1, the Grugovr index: 13.12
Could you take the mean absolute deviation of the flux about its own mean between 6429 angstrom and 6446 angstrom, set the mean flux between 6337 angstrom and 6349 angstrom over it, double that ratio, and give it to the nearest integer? 41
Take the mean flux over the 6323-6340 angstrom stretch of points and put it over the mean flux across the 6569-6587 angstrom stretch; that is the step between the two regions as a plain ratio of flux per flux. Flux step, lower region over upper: 0.96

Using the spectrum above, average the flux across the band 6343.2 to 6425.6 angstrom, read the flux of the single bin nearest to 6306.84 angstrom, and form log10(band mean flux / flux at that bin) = -0.021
